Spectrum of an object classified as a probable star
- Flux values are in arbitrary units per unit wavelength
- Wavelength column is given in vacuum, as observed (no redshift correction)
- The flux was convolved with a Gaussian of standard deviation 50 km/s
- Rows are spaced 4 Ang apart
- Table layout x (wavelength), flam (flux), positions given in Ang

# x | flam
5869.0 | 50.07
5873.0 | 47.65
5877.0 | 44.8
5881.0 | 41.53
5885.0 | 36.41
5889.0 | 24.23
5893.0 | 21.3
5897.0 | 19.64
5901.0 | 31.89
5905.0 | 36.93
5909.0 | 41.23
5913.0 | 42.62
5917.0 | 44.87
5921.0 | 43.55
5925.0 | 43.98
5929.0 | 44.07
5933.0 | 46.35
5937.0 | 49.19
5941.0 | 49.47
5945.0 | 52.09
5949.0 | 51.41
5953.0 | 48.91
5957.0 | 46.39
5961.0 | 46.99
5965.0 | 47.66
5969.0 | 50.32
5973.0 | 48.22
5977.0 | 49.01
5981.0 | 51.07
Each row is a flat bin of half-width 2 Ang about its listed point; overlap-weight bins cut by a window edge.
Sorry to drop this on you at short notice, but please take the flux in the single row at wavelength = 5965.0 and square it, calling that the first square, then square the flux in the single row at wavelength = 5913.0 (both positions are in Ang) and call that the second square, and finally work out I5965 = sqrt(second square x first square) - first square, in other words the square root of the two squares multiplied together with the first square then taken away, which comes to -240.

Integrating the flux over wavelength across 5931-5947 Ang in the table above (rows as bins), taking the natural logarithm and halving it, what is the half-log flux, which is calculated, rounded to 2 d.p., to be 3.34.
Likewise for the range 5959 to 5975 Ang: 3.32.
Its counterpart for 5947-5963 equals 3.33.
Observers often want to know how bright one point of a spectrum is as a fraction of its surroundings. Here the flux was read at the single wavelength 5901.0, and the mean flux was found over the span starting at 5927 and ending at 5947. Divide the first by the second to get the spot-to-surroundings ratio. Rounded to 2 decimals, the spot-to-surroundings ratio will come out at 0.66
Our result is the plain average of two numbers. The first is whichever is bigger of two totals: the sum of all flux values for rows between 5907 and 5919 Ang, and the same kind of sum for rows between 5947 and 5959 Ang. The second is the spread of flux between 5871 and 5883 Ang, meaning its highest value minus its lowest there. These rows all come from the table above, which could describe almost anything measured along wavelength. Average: 76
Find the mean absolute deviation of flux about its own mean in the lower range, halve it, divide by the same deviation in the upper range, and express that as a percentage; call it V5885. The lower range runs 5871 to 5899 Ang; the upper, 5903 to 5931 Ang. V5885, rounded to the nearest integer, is 264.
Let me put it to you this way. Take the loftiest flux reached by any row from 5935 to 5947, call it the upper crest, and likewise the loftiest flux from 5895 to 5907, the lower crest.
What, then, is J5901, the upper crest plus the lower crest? 89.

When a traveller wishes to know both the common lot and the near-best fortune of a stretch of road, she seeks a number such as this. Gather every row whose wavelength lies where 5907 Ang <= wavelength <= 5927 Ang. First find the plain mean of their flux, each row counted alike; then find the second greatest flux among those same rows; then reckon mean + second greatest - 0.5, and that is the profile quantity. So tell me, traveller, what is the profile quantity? 87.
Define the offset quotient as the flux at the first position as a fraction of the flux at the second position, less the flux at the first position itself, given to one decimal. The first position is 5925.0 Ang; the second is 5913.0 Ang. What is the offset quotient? -42.9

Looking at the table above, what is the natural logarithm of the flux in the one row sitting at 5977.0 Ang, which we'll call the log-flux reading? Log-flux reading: 3.89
